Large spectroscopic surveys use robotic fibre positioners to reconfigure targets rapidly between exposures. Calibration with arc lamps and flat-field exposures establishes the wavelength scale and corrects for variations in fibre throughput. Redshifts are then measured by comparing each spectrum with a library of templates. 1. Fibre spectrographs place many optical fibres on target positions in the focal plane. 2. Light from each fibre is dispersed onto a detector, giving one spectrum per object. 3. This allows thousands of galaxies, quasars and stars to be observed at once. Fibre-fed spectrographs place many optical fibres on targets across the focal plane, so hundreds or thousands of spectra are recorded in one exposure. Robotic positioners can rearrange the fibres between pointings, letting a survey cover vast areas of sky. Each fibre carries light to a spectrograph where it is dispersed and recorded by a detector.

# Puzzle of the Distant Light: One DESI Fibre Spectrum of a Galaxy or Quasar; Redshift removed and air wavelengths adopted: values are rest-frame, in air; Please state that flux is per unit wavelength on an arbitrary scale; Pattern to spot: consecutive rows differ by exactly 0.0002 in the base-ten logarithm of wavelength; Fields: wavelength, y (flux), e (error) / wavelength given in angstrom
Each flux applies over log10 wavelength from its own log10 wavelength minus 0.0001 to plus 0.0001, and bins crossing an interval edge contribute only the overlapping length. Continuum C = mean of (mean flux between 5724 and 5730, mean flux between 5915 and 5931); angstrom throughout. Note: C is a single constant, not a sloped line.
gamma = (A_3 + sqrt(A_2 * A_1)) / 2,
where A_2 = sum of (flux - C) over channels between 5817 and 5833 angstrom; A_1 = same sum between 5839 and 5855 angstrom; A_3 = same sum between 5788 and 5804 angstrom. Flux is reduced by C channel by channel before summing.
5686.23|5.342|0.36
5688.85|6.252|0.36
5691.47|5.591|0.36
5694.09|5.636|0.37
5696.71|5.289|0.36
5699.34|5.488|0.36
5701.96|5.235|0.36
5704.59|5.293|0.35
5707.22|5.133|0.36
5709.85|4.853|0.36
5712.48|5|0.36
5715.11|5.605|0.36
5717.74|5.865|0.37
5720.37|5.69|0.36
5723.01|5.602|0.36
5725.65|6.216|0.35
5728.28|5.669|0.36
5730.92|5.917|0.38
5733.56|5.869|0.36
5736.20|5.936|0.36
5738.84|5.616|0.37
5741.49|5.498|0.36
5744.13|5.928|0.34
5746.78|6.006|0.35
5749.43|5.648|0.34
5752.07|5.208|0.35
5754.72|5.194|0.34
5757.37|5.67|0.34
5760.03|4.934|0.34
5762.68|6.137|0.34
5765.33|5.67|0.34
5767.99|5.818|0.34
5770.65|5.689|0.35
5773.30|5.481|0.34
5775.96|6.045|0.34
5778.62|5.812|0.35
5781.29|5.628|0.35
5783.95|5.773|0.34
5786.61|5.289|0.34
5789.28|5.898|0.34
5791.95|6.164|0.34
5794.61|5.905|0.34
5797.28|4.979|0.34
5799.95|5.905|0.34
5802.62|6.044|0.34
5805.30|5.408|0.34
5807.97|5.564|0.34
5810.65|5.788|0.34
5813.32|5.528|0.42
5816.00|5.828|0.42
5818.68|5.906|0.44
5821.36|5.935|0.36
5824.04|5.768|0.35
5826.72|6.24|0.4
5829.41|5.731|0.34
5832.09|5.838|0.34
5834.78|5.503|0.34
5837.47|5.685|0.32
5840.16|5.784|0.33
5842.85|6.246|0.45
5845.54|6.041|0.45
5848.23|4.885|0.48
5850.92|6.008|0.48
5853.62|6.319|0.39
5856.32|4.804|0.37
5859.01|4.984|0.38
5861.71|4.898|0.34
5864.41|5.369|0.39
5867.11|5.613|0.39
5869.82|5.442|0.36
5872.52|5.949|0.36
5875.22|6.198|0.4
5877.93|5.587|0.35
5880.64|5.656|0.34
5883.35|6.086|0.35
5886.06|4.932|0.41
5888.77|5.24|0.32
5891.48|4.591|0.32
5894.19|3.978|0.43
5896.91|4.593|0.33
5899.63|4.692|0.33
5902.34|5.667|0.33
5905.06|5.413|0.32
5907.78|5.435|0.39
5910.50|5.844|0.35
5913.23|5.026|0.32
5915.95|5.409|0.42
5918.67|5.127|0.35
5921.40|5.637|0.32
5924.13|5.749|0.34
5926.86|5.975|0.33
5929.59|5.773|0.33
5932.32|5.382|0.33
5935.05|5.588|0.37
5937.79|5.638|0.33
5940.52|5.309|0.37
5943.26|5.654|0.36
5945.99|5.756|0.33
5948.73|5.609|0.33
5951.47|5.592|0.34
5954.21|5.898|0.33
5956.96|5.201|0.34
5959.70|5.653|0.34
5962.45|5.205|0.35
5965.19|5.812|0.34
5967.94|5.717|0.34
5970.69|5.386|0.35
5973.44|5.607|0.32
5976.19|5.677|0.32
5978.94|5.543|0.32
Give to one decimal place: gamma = 0.5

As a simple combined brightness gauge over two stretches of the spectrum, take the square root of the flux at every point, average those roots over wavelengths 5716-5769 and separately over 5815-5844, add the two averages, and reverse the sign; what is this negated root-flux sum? -4.81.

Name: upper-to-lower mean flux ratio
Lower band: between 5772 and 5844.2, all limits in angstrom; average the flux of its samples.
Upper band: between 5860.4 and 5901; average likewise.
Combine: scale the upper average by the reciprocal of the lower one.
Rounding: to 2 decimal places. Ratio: 0.91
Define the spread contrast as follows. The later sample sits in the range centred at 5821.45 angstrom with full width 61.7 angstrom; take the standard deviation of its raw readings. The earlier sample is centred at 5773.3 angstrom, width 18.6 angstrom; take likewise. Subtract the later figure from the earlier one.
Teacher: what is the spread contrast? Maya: -0.17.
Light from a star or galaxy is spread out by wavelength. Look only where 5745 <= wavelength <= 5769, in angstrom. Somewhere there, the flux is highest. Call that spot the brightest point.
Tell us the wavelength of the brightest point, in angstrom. 5762.68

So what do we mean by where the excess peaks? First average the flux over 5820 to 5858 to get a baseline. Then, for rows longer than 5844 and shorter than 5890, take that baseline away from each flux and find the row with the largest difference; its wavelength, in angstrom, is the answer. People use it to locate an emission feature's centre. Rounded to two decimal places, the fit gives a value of 5853.62 angstrom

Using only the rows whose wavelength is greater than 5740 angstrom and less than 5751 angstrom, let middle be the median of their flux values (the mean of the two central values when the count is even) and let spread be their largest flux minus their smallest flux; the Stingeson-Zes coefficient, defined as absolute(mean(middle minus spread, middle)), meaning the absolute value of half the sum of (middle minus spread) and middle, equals 5.53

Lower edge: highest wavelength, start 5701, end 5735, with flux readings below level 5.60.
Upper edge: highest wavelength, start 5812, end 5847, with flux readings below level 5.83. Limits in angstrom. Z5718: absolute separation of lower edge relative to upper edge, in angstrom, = 127.7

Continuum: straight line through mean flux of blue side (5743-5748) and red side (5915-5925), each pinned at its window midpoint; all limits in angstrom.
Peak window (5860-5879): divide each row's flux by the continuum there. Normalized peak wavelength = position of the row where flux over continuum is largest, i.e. 5875.22 angstrom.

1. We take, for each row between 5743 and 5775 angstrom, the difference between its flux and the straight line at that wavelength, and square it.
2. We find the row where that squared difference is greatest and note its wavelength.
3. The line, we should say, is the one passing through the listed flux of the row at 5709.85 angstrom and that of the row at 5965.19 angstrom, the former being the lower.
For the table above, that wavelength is 5762.68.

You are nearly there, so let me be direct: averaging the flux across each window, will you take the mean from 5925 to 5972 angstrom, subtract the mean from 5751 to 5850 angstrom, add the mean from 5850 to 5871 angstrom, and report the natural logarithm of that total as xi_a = 1.67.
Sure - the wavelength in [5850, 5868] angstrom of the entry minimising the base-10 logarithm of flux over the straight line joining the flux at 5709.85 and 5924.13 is 5856.32 angstrom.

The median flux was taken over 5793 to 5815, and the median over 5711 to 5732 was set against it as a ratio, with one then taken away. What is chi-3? 0.001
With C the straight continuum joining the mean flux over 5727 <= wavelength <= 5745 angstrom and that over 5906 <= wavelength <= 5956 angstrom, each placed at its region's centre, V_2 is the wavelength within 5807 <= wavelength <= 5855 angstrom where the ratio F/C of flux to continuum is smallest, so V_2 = 5848.23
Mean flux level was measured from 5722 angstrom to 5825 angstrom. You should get 5.71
